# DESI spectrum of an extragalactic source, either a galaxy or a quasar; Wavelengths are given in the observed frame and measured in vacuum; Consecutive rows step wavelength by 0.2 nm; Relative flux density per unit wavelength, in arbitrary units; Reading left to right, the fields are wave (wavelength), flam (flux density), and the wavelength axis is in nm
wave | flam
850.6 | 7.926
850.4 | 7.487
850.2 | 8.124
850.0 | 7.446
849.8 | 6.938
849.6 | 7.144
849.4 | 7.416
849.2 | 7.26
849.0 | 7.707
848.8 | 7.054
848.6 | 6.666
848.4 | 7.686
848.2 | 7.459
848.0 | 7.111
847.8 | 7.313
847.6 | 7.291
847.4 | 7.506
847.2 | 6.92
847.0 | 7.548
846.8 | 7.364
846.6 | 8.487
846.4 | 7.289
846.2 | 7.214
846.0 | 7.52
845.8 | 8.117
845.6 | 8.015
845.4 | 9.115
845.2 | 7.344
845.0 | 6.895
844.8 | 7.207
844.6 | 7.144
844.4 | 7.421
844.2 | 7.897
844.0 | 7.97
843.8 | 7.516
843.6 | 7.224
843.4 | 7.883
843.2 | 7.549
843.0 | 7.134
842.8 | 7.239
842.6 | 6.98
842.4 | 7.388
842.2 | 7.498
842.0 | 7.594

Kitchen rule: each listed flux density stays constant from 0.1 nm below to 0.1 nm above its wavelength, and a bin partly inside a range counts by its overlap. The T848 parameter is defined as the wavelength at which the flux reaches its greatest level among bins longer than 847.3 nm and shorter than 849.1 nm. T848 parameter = 849.0 nm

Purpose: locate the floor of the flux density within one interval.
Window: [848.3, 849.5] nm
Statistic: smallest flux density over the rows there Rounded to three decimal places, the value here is 6.666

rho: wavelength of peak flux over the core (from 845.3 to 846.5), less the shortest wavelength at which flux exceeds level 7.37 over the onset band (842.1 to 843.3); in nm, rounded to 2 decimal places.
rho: 3.20 nm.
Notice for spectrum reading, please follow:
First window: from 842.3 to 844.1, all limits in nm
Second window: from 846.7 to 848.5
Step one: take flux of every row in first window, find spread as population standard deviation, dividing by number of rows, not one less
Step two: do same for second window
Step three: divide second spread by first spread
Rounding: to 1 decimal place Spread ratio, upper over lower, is 0.7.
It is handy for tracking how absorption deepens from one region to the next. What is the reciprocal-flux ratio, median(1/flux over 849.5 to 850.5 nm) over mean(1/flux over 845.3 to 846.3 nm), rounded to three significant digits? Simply 1.07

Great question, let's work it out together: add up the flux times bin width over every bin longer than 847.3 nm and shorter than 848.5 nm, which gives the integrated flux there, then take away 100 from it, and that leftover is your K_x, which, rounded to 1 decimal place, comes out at -91.1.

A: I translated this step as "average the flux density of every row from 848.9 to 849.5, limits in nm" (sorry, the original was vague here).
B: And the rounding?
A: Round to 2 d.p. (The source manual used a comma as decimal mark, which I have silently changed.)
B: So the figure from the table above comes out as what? 7.46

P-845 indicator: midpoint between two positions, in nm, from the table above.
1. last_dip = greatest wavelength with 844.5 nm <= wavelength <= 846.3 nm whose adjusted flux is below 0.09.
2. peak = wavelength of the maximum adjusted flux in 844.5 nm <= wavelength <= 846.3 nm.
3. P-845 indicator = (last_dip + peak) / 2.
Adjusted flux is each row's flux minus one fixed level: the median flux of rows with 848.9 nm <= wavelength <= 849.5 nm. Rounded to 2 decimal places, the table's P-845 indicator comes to 845.80 nm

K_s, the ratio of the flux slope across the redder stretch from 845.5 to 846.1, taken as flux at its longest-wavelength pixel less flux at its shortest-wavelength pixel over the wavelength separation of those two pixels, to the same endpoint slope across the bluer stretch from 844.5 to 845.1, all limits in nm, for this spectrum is 2.0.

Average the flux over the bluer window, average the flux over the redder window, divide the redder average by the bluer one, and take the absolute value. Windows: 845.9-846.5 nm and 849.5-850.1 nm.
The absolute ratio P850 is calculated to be 0.98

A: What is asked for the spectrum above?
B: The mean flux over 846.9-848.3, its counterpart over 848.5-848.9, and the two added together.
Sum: 14.2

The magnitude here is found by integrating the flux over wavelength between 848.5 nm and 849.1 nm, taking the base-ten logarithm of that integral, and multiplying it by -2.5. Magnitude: -1.6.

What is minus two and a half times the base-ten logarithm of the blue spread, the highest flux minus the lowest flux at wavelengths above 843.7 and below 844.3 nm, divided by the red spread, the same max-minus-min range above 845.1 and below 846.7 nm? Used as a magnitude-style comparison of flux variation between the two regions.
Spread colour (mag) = 1.6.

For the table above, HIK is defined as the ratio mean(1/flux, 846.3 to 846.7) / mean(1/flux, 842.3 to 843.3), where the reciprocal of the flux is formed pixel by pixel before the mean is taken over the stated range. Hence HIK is 0.92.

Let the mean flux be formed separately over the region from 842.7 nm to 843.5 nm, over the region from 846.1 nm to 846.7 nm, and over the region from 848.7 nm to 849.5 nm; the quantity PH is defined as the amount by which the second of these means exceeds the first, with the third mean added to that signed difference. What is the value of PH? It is 7.57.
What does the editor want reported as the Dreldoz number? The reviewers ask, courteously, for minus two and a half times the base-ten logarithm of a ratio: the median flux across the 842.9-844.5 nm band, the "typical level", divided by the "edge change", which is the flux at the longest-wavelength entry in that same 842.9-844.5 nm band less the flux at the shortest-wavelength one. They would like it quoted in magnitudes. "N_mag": -3.5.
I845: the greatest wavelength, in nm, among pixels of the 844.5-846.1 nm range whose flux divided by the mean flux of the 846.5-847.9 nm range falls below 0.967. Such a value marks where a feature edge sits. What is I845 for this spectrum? 845.0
